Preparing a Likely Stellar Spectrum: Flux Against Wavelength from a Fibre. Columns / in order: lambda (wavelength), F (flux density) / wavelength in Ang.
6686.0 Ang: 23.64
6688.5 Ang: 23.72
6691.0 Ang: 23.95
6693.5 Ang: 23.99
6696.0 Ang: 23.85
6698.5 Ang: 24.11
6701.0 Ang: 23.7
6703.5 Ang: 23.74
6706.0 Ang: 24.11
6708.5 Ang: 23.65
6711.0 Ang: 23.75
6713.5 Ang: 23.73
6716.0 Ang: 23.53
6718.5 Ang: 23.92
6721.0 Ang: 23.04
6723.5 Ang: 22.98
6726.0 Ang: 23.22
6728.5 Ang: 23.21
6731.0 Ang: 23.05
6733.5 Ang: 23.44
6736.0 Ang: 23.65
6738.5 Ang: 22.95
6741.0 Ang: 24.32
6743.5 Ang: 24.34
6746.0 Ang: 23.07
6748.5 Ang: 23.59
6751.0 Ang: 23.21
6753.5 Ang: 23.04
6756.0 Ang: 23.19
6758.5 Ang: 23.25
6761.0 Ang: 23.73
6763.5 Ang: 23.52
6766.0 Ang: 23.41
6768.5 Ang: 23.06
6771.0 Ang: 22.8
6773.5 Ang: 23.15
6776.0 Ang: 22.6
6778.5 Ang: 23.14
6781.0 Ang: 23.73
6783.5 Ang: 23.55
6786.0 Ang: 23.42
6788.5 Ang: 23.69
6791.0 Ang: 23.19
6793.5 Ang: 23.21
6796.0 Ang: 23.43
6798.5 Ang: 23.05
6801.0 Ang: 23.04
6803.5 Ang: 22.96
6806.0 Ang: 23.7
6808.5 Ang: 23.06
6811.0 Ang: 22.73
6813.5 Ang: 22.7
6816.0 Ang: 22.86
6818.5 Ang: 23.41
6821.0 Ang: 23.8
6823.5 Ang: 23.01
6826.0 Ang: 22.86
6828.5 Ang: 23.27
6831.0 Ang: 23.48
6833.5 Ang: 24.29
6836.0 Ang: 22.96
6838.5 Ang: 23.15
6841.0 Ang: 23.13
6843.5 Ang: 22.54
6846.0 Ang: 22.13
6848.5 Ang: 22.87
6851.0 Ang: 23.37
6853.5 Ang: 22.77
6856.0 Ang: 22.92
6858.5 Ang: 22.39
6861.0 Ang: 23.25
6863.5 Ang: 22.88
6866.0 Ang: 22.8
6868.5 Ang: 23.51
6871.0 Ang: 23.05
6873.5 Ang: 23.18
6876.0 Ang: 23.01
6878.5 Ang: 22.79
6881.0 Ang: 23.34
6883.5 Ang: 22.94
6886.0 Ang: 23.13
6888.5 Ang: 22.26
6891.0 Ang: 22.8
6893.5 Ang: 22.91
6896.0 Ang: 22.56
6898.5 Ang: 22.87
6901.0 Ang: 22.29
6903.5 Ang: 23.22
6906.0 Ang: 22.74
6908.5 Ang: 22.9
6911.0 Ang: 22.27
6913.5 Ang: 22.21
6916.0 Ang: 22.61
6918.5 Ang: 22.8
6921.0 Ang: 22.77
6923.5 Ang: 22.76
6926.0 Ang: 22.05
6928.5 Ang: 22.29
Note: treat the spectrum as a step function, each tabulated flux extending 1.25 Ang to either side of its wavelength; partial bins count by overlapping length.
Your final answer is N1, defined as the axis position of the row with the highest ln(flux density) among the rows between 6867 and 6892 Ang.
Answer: 6868.5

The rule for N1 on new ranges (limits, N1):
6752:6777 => 6761.0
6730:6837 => 6743.5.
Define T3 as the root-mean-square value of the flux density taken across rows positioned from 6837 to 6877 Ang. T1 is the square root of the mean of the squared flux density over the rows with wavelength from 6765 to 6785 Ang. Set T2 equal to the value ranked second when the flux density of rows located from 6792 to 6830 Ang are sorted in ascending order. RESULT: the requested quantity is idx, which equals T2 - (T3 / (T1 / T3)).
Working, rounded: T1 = 23.2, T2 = 22.73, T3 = 22.9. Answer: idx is 0.0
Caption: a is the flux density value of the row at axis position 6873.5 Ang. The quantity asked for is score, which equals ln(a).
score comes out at 3.143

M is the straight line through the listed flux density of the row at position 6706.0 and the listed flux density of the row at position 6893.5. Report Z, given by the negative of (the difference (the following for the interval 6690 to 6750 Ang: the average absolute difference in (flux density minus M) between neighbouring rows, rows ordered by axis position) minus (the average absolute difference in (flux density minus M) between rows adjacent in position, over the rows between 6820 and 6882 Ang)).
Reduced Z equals 0.10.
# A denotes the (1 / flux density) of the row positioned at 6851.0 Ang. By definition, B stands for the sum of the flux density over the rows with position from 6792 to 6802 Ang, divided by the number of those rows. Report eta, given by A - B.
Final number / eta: -23.1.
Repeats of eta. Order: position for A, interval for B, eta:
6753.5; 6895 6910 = -22.7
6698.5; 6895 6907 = -22.7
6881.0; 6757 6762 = -23.4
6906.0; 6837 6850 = -22.7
